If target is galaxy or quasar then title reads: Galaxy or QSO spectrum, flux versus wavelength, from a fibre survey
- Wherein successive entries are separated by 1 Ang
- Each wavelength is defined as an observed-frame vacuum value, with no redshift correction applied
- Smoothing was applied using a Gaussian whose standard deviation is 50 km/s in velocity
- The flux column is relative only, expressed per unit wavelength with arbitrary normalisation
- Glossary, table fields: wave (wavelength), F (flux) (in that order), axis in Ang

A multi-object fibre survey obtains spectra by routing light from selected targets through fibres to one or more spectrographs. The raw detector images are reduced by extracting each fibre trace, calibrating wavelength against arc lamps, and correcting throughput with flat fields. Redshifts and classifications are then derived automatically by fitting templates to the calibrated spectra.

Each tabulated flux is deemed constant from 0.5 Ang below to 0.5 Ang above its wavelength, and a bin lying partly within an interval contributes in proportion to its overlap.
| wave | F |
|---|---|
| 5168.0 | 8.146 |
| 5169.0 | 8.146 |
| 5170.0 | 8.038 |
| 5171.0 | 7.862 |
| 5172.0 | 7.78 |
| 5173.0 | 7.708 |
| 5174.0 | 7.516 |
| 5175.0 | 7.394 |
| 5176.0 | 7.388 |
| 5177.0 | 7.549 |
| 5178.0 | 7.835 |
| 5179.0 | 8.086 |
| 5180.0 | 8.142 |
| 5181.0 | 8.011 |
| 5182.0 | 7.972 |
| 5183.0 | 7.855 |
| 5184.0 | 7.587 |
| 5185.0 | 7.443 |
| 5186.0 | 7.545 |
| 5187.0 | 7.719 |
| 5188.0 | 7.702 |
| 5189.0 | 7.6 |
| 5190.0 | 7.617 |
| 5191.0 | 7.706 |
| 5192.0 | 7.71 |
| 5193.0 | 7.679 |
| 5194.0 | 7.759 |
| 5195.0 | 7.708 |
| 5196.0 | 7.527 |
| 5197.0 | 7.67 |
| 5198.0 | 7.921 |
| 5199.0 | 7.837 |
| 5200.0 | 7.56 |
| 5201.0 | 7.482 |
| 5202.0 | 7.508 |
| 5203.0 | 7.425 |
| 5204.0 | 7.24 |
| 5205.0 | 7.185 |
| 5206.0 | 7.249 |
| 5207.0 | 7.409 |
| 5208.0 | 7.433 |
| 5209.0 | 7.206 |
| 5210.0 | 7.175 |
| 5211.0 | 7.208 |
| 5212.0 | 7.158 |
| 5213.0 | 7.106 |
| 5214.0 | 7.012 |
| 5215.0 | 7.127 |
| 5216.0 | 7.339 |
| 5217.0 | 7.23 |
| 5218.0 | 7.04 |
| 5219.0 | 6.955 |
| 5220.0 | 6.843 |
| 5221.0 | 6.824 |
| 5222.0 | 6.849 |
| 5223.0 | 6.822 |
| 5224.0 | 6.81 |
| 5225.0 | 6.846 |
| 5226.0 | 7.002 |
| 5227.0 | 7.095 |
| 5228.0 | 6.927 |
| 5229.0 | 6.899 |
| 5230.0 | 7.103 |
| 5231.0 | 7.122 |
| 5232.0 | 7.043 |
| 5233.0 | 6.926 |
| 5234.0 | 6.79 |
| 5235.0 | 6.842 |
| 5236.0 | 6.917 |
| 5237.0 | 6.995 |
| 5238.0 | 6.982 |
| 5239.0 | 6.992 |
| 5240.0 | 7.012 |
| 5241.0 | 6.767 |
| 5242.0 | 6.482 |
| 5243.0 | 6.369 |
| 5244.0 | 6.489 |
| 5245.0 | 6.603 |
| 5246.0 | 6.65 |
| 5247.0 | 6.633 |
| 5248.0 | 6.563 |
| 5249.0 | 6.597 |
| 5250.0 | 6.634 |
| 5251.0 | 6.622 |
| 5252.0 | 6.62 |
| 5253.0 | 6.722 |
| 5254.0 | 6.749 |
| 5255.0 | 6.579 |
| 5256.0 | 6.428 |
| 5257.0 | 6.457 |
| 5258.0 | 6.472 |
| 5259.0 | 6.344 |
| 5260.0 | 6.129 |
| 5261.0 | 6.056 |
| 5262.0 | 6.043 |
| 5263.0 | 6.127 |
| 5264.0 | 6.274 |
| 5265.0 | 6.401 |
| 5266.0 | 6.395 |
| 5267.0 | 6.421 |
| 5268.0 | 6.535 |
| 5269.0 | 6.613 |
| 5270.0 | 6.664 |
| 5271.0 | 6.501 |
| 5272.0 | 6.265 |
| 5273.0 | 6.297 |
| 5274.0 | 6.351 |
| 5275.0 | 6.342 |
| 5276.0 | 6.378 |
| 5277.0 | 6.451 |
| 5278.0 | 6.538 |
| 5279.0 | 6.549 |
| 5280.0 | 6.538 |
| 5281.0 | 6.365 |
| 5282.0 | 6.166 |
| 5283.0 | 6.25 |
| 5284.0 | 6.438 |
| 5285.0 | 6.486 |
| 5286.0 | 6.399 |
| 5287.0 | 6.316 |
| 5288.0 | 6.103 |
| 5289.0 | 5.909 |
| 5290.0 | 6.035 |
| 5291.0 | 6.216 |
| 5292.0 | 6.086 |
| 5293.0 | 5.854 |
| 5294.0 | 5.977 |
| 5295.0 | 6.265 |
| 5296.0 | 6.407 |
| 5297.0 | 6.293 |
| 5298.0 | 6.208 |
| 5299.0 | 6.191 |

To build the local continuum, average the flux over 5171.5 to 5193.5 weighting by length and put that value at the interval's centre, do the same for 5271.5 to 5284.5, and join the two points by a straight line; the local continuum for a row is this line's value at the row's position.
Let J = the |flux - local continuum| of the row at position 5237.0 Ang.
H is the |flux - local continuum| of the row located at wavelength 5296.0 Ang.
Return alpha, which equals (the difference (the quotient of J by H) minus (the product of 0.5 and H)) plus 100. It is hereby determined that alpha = 100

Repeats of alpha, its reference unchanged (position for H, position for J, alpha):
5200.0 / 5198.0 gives 104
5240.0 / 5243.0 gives 105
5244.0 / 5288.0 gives 100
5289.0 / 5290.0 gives 100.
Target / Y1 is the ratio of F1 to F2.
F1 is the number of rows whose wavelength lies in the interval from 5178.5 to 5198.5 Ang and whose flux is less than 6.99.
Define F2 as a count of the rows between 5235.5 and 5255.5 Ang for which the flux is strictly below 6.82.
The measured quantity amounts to 0.0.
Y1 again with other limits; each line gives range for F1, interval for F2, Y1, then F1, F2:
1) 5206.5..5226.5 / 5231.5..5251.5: 0.6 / 7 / 12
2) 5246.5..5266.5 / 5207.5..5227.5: 20.0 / 20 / 1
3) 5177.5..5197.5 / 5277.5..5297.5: 0.0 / 0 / 20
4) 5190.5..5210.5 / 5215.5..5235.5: 0.0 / 0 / 2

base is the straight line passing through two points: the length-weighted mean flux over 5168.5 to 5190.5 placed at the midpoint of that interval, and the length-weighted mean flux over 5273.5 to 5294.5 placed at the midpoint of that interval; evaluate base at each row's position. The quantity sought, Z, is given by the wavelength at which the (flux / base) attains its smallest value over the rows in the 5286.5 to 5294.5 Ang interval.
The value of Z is 5293.0 Ang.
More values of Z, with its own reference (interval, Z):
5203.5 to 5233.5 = 5221.0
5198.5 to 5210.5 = 5205.0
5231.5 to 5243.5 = 5243.0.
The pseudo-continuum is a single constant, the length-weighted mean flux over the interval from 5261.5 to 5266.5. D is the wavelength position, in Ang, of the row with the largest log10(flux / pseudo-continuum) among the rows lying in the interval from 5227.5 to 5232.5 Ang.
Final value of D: 5231.0 Ang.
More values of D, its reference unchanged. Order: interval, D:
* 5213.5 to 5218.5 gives 5216.0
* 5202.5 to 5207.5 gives 5203.0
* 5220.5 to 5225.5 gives 5222.0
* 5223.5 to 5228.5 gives 5227.0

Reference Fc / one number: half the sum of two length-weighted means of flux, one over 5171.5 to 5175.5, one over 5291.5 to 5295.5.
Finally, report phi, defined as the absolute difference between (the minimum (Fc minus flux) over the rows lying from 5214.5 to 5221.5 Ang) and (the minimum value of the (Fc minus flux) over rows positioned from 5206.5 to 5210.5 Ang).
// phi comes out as 0.09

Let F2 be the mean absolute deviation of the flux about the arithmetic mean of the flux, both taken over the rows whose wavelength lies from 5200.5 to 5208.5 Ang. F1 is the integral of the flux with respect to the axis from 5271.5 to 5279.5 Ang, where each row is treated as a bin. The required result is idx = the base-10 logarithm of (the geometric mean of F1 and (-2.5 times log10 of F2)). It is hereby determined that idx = 1.05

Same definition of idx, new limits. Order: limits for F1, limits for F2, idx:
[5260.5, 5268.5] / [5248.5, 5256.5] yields 1.09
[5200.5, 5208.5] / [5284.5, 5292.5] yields 1.03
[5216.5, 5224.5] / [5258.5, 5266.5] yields 1.04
